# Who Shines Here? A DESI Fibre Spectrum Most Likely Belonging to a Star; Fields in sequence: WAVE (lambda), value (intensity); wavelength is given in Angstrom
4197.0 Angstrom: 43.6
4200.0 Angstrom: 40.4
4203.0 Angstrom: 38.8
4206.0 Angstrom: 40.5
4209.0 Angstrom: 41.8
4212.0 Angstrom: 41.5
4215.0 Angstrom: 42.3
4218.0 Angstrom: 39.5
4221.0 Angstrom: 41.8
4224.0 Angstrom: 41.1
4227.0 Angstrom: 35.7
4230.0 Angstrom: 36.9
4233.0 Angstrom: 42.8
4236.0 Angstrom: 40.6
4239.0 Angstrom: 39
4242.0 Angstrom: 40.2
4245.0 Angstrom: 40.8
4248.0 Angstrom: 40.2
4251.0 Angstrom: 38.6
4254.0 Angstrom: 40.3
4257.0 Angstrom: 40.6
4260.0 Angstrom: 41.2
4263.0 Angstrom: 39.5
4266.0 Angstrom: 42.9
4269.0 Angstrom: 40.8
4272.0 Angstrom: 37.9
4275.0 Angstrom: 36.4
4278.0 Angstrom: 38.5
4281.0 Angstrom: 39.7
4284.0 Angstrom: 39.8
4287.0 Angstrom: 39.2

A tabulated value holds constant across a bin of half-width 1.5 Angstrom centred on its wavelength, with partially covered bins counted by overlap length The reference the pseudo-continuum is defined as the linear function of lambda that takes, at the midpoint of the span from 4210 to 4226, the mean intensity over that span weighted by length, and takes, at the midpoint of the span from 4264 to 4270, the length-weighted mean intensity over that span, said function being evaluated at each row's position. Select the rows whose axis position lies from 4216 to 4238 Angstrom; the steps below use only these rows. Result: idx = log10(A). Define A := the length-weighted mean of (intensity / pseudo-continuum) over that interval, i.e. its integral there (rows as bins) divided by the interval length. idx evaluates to -0.015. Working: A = 0.966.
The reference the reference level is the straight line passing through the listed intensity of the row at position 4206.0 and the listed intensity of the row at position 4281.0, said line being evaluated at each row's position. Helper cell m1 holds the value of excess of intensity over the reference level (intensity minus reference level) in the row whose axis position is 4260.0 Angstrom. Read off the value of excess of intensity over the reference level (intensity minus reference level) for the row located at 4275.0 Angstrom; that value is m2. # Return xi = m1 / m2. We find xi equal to -0.4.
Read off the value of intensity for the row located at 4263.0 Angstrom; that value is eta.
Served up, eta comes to 39.5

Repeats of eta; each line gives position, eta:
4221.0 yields 41.8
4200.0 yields 40.4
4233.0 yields 42.8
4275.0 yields 36.4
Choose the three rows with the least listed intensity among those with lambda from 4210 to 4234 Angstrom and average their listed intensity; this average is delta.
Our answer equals 37.4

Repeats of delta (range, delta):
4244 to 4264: 39.4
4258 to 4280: 37.6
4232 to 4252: 39.3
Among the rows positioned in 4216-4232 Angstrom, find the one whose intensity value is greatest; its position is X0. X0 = 4221.0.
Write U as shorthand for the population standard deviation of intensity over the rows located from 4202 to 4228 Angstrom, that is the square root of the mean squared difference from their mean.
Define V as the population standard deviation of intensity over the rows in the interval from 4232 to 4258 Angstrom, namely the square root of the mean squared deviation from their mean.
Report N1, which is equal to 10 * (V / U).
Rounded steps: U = 2.0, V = 1.1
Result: 6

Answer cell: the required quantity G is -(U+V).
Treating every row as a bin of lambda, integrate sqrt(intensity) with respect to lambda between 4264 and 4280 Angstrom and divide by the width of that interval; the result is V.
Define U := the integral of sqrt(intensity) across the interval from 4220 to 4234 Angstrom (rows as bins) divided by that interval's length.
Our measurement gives -12.5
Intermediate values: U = 6.28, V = 6.27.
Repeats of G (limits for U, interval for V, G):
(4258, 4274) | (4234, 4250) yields -12.7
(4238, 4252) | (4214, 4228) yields -12.6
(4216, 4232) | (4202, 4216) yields -12.7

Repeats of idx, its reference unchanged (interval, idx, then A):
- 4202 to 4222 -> -0.001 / 0.998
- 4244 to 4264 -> -0.015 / 0.966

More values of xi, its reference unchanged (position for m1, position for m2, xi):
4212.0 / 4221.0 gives 0.7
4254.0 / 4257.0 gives 0.5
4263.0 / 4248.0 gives -2.6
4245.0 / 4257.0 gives 1.1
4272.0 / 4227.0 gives 0.4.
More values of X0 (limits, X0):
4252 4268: 4266.0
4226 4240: 4233.0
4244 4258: 4245.0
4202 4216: 4215.0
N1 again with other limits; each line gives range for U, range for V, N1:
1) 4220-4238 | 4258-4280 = 8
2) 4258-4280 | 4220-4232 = 13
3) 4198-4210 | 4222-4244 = 21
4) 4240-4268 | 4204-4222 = 9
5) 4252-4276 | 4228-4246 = 10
